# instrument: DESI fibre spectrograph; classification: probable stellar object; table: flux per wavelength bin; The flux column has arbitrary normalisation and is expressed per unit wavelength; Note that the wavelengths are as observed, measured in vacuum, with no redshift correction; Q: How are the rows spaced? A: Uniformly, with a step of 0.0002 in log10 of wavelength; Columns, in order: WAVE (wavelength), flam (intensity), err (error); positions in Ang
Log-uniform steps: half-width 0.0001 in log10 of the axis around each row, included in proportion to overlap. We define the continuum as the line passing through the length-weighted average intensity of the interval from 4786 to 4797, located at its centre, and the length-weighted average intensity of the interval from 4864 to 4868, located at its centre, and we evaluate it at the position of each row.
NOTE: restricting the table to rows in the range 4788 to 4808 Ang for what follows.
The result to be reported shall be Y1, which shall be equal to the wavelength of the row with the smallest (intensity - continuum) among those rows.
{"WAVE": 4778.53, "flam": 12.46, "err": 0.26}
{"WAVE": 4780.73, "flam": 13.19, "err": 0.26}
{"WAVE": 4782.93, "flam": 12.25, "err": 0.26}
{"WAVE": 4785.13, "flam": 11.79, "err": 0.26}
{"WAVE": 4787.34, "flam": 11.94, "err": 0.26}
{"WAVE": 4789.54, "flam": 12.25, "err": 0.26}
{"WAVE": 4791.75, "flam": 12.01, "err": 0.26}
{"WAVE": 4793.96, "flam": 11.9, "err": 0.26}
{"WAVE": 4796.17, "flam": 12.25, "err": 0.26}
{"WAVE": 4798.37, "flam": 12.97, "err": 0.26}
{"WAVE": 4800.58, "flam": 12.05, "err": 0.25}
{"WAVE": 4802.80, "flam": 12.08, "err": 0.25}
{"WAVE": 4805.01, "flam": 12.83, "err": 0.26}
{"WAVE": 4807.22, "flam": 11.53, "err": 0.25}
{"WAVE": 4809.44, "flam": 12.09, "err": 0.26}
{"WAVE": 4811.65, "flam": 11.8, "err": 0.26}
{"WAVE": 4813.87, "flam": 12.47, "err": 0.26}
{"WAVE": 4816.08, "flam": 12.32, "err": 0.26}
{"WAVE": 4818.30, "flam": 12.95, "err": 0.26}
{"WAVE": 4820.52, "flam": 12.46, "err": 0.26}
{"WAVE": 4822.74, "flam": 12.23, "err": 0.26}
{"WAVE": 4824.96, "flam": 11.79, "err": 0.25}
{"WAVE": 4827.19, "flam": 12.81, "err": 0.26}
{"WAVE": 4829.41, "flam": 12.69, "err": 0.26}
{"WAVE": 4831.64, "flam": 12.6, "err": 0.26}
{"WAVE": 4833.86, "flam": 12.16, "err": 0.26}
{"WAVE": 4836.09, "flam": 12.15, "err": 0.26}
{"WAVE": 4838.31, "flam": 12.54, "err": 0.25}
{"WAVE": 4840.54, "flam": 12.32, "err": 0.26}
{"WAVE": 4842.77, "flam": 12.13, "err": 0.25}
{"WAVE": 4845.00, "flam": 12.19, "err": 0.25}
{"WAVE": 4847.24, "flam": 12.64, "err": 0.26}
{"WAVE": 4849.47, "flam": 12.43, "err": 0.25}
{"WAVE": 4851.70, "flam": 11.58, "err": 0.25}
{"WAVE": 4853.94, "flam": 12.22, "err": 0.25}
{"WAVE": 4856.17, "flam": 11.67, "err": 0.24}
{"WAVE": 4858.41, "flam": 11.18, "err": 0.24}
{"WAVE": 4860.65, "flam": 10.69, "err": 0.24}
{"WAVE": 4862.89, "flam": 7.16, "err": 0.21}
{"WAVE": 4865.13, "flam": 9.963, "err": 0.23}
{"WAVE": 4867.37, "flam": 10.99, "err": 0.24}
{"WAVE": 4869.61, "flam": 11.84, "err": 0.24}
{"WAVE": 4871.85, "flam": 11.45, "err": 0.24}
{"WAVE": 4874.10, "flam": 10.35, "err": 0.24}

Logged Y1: 4807.22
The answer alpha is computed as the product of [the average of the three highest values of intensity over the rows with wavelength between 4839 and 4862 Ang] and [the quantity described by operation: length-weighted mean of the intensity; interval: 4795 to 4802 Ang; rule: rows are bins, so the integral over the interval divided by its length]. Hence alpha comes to 155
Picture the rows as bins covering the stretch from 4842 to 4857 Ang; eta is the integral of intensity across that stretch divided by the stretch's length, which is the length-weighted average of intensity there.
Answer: 12.1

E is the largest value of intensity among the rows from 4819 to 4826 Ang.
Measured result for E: 12.46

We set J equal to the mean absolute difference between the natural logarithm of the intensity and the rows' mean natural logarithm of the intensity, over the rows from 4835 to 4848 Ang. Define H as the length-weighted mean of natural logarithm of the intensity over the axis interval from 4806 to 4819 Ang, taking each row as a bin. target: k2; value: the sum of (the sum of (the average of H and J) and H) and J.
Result 3.77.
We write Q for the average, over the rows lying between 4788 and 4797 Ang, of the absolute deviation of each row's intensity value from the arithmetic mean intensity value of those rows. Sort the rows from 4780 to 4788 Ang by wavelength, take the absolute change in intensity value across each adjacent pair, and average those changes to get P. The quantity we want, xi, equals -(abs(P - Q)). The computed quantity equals -0.4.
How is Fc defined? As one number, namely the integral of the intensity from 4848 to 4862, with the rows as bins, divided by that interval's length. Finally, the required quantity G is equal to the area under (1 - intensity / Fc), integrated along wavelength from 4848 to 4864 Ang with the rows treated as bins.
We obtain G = 0.76 Ang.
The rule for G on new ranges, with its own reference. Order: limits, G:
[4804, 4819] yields -0.88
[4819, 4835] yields -1.14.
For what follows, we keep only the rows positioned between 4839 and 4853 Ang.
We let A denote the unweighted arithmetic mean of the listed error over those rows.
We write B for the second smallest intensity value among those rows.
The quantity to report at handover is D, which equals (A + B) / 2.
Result 6.19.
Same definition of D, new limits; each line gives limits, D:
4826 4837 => 6.21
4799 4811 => 6.15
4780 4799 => 6.08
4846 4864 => 5.47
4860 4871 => 5.10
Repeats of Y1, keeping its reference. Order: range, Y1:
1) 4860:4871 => 4862.89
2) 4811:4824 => 4811.65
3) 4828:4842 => 4833.86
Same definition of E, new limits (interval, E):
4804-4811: 12.83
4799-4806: 12.83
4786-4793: 12.25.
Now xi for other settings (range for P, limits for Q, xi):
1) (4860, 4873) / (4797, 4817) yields -1.4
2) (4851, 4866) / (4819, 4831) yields -1.1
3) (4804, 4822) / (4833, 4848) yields -0.4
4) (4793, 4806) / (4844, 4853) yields -0.2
